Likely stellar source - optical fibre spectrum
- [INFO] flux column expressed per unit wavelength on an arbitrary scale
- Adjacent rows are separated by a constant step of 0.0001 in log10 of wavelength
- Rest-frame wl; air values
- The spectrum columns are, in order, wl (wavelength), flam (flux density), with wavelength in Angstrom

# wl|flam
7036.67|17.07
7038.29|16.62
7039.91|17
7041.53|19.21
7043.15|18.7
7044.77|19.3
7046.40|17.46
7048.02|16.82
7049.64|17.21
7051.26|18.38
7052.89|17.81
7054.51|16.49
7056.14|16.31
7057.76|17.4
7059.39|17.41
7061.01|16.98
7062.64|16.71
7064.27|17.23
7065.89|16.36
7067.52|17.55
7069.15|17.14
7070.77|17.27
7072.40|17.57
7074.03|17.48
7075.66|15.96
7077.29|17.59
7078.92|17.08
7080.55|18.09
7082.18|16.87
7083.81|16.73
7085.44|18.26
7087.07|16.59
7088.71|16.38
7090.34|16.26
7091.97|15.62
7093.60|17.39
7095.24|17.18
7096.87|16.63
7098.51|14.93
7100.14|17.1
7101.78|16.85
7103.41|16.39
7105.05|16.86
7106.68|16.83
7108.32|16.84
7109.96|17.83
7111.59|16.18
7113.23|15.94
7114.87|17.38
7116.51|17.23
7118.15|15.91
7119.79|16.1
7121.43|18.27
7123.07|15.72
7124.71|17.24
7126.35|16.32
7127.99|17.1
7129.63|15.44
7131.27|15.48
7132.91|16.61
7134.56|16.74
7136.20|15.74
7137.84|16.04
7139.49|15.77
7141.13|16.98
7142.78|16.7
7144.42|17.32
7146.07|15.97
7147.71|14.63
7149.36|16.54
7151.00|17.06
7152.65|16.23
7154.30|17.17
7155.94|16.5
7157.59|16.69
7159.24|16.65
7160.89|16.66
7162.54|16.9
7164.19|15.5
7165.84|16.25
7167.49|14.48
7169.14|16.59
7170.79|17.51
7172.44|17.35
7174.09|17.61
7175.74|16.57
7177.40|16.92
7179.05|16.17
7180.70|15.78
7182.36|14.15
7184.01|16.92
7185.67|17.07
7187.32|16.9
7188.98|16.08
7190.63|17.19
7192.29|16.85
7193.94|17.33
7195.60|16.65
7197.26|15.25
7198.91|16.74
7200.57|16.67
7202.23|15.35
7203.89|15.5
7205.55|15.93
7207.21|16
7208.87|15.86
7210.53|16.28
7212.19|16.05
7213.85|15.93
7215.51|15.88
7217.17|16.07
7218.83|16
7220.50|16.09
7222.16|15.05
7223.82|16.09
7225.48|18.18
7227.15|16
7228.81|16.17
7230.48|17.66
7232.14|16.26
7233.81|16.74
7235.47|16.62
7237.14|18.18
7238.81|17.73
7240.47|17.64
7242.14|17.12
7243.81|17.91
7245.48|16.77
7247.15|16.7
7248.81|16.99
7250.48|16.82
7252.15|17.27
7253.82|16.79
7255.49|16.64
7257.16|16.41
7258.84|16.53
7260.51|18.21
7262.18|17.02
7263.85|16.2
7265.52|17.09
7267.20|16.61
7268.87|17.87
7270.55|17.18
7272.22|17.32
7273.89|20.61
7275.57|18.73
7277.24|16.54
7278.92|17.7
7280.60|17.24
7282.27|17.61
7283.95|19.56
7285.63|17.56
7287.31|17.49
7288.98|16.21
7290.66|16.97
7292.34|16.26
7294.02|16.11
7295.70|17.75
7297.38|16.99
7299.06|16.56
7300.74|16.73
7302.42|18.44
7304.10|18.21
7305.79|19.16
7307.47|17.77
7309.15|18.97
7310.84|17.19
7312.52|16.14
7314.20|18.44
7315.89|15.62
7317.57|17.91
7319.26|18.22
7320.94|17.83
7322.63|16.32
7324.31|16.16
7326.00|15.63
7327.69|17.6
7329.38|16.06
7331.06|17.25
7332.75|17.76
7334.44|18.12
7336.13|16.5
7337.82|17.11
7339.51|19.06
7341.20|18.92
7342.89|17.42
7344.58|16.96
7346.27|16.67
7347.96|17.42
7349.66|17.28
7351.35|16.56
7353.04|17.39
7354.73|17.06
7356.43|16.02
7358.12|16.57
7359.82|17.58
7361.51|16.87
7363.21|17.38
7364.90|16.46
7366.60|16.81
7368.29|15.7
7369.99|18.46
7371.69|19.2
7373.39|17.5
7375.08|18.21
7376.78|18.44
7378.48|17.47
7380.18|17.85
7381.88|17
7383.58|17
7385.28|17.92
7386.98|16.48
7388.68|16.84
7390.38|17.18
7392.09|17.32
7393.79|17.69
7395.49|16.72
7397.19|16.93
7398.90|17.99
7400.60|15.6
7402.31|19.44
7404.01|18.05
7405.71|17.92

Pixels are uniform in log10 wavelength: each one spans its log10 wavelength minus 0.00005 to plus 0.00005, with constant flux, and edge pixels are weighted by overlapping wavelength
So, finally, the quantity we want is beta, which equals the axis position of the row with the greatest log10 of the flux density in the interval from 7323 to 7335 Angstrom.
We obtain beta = 7334.44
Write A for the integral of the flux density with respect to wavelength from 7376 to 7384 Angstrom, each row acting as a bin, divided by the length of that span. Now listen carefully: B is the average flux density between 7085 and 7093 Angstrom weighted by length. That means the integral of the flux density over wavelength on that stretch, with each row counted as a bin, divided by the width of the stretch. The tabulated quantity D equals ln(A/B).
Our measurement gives 0.06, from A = 17.6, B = 16.6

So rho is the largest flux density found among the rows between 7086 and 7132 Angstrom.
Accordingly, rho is 18.27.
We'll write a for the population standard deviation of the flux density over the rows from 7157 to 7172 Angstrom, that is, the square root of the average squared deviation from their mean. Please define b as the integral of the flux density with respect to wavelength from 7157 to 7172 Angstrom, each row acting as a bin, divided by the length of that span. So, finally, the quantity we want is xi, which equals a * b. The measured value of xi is 14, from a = 0.8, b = 16.4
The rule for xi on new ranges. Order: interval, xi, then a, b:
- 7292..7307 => 18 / 1.0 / 17.4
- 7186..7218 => 9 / 0.6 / 16.3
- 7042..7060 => 15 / 0.9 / 17.6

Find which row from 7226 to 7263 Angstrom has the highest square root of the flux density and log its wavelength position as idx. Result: 7260.51 Angstrom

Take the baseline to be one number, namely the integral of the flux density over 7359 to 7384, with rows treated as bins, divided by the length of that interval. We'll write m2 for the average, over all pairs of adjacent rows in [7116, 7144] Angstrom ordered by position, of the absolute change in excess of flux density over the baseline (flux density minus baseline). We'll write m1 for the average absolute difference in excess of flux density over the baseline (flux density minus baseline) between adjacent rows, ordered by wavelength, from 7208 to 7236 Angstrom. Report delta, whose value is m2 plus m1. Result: 1.67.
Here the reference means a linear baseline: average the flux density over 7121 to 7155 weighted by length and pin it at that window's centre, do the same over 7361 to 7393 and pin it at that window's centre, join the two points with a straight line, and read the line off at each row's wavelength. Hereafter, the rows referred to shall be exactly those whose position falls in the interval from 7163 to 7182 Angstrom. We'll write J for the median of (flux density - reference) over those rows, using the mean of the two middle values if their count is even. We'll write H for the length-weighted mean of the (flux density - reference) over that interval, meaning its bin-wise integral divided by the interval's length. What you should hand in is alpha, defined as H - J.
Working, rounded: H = -0.17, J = 0.01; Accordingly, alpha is -0.17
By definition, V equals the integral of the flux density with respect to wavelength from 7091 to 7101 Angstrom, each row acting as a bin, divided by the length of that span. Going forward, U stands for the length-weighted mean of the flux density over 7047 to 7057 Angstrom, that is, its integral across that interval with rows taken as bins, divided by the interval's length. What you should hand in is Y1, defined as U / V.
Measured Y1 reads 1.04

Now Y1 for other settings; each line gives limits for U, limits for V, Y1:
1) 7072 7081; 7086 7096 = 1.04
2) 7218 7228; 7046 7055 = 0.93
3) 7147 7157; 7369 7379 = 0.90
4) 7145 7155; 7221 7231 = 0.99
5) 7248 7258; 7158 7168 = 1.04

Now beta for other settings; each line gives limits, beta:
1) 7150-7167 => 7154.30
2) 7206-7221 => 7210.53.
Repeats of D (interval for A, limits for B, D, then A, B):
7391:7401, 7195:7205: 0.07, 17.1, 16.0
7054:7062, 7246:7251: 0.00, 16.9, 16.9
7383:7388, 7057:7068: 0.00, 17.1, 17.1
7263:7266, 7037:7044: -0.07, 16.6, 17.9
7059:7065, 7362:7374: -0.02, 17.1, 17.3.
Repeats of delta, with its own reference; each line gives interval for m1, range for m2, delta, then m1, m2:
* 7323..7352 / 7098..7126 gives 1.87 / 0.89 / 0.98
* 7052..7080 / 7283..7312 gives 1.61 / 0.65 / 0.95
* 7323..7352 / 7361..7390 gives 1.76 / 0.89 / 0.87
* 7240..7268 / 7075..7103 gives 1.55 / 0.59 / 0.96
